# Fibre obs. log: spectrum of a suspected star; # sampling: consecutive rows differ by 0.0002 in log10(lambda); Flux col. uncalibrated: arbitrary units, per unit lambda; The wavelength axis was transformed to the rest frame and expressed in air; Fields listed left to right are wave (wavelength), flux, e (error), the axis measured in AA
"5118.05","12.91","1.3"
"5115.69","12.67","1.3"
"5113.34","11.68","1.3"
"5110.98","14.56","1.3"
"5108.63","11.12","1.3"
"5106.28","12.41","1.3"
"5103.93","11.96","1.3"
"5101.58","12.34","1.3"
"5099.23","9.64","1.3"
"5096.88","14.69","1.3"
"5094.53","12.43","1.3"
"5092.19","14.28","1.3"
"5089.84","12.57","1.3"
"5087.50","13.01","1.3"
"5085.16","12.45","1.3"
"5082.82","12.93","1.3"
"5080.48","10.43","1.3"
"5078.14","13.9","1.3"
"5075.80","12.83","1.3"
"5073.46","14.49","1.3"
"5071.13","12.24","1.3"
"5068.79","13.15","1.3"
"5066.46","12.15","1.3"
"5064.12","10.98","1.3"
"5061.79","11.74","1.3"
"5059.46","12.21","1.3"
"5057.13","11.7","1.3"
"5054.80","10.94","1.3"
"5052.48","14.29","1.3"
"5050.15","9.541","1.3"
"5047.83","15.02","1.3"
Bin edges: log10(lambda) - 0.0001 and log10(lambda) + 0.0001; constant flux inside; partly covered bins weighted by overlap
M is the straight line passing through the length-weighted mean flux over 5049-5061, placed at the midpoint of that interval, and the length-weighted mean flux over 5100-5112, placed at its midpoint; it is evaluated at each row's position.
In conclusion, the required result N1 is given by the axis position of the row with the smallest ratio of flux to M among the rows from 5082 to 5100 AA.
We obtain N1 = 5099.23 AA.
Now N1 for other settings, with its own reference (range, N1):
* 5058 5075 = 5064.12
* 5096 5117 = 5099.23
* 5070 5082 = 5080.48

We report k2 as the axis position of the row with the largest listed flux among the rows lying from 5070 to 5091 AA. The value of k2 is 5073.46 AA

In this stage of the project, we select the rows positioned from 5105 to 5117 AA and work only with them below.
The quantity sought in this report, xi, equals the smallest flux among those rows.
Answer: 11.12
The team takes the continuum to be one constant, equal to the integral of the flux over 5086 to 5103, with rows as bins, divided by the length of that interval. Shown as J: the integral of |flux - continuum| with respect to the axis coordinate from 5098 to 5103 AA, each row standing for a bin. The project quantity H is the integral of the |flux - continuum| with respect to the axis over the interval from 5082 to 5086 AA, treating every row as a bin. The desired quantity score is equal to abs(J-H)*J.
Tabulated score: 61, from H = 1.0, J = 8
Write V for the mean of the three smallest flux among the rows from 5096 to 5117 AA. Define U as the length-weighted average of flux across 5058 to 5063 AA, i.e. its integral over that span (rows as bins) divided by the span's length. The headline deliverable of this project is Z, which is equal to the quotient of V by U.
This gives 0.90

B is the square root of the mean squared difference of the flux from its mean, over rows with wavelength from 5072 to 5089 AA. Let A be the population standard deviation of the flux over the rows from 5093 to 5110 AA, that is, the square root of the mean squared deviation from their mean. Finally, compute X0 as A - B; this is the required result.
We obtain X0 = 0.23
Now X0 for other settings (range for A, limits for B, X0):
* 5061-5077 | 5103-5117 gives -0.05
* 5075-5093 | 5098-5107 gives -0.06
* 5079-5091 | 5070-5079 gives 0.07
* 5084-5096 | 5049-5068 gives -0.57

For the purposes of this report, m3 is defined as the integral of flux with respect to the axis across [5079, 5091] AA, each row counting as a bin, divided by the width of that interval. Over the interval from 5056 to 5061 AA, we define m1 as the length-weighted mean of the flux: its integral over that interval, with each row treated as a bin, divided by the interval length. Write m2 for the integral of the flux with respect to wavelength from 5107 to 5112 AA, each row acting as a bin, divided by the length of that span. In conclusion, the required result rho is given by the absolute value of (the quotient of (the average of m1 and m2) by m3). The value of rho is 1.00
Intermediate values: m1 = 11.9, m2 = 12.8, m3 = 12.3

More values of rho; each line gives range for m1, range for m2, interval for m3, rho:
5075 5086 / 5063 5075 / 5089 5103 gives 0.99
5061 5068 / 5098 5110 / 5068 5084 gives 0.91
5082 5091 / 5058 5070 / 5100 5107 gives 1.03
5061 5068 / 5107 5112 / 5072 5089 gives 0.95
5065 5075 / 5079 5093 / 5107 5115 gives 1.02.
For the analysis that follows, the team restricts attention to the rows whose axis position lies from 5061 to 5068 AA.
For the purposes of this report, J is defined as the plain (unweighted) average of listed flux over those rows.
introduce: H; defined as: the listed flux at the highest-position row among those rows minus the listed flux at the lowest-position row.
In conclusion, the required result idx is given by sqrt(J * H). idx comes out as 2.2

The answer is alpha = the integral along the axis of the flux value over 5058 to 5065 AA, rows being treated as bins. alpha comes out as 81.7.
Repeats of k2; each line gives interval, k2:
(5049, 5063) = 5052.48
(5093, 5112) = 5096.88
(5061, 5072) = 5068.79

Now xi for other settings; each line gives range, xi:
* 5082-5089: 12.45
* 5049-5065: 9.541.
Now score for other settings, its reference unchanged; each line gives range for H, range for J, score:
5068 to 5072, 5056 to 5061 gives 7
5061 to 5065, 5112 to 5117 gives 7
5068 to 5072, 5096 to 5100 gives 82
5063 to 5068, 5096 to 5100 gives 47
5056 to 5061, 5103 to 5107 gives 3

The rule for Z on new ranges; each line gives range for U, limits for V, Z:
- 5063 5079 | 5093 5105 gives 0.88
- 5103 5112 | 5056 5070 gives 0.92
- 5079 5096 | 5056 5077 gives 0.91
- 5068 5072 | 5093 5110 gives 0.86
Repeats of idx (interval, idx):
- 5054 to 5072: 3.9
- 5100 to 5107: 0.9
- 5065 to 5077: 3.0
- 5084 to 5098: 5.4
